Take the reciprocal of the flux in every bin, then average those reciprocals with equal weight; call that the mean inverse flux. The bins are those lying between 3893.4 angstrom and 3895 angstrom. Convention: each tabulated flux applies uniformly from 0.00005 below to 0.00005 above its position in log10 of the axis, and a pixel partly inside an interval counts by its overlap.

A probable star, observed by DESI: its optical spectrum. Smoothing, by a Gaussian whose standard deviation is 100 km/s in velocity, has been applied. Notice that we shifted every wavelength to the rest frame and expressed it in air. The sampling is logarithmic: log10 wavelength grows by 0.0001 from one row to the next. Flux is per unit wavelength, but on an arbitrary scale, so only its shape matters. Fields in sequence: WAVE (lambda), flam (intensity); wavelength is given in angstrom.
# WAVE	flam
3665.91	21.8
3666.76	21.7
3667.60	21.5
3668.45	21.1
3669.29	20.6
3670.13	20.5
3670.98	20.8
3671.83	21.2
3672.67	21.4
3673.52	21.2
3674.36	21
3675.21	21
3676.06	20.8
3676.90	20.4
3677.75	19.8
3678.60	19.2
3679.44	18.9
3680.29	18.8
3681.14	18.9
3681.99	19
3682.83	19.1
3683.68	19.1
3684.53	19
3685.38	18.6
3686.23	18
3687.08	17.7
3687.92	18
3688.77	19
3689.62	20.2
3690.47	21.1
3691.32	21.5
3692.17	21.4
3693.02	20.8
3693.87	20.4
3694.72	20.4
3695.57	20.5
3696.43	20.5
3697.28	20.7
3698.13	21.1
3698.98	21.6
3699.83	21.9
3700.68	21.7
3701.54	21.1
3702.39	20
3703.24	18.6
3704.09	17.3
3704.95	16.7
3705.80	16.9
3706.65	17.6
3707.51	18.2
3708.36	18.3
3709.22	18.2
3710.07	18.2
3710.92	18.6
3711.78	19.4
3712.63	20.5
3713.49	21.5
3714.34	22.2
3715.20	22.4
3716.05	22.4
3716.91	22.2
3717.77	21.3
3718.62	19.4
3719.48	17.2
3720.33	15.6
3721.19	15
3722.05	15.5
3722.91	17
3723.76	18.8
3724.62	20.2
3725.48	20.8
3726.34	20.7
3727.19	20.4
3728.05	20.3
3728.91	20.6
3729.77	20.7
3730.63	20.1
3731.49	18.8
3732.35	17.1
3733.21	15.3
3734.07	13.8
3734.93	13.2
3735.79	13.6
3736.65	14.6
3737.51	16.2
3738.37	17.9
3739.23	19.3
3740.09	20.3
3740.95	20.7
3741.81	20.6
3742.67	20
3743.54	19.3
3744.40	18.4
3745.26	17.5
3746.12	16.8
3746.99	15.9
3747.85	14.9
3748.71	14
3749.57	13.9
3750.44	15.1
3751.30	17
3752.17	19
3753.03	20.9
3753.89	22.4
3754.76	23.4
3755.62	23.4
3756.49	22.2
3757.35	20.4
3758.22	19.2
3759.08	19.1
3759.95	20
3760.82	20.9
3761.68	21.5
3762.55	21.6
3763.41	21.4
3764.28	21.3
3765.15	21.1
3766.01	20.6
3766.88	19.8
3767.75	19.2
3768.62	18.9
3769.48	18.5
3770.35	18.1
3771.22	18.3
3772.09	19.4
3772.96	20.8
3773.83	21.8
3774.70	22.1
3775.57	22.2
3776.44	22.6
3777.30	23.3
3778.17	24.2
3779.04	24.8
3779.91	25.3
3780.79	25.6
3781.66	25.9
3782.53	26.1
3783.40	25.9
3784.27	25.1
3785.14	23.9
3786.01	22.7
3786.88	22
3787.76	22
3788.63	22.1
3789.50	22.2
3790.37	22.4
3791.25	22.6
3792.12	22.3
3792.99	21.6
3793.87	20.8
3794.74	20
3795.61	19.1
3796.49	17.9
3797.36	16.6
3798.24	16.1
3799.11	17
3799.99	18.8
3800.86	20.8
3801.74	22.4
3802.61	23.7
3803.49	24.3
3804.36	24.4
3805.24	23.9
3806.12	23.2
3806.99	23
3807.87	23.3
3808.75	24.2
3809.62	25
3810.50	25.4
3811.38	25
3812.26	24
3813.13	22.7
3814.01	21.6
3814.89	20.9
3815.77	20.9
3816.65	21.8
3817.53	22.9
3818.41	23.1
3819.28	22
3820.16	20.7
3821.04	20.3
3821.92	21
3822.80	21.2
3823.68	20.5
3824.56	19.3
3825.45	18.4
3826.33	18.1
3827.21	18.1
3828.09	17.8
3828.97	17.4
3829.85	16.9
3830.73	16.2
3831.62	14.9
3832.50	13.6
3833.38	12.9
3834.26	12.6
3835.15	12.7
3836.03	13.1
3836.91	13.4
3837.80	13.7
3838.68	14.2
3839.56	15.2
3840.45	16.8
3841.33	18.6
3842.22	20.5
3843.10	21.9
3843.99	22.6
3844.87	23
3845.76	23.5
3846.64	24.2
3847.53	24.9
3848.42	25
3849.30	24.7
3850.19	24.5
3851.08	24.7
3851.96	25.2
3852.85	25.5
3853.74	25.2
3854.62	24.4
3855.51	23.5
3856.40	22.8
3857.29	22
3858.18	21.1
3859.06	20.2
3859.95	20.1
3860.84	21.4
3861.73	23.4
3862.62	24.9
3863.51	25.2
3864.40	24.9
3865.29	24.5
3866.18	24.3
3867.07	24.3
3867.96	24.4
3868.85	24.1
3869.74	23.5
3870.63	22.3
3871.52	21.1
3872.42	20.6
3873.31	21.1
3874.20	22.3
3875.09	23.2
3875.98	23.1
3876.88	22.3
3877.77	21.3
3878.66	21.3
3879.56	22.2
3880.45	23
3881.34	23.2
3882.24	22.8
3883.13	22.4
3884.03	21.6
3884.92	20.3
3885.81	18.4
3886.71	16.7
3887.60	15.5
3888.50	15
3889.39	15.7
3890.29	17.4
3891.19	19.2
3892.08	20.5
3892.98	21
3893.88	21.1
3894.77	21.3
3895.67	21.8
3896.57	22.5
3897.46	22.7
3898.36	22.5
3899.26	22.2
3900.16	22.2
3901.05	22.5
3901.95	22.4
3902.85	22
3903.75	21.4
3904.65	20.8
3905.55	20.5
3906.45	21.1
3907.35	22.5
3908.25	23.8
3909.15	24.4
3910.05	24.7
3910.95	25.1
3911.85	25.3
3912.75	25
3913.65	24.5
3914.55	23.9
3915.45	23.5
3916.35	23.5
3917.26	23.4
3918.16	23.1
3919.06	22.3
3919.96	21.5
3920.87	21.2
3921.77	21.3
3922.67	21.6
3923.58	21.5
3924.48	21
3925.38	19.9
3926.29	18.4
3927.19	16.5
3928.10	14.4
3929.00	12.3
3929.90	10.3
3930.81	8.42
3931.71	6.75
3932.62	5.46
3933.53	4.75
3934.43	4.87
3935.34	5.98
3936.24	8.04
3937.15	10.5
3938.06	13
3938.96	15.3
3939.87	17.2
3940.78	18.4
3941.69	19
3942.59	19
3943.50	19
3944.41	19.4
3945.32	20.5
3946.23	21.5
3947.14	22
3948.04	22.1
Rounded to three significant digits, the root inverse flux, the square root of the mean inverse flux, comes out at 0.217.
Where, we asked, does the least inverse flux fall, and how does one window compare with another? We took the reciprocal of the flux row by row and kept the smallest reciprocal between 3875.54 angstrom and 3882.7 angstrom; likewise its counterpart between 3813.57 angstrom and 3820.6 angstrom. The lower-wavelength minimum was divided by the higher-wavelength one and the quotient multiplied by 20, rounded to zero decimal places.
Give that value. 20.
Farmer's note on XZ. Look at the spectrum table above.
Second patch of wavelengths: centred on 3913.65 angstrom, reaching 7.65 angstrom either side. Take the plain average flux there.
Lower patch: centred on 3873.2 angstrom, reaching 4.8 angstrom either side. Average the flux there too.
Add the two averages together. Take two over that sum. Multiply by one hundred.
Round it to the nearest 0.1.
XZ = 4.4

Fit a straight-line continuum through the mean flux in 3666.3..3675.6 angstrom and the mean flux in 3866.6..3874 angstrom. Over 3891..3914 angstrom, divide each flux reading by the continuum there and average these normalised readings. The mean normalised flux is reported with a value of 0.98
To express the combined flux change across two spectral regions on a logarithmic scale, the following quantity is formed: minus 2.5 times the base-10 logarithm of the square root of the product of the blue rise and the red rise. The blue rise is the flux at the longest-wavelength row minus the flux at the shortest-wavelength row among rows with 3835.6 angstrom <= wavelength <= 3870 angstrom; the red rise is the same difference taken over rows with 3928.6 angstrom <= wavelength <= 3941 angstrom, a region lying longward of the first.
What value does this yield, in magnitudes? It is -2.25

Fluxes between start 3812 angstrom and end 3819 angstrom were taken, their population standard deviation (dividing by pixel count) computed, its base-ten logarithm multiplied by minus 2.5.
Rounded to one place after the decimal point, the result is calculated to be 0.0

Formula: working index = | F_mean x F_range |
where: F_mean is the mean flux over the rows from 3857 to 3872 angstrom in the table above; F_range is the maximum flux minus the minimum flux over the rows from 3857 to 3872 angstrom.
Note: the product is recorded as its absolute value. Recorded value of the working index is 118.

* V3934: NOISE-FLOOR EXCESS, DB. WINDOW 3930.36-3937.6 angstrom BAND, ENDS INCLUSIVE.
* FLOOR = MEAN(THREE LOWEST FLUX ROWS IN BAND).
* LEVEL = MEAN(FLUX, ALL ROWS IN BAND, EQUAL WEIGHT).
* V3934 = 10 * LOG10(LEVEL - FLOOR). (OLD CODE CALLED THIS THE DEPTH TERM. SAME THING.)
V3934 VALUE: 2.6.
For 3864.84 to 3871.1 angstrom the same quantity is -2.1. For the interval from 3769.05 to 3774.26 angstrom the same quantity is 0.7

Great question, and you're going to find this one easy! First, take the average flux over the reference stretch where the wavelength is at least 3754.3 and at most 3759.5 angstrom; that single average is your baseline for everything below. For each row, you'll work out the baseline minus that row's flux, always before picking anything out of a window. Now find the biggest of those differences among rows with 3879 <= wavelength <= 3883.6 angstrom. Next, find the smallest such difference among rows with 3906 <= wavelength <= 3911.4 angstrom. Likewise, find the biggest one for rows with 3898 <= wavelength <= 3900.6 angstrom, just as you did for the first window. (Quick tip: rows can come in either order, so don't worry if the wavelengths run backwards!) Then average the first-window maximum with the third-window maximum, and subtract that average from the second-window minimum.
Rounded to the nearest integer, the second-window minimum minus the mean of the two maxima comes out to -3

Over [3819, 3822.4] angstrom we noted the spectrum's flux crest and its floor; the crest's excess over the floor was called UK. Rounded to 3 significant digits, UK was 1.70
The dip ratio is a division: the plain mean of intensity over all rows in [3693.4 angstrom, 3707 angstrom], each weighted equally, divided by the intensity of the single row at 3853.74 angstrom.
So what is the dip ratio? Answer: 0.79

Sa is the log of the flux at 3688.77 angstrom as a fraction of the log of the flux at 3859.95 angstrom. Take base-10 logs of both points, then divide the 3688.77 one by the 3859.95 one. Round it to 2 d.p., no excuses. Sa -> 0.98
